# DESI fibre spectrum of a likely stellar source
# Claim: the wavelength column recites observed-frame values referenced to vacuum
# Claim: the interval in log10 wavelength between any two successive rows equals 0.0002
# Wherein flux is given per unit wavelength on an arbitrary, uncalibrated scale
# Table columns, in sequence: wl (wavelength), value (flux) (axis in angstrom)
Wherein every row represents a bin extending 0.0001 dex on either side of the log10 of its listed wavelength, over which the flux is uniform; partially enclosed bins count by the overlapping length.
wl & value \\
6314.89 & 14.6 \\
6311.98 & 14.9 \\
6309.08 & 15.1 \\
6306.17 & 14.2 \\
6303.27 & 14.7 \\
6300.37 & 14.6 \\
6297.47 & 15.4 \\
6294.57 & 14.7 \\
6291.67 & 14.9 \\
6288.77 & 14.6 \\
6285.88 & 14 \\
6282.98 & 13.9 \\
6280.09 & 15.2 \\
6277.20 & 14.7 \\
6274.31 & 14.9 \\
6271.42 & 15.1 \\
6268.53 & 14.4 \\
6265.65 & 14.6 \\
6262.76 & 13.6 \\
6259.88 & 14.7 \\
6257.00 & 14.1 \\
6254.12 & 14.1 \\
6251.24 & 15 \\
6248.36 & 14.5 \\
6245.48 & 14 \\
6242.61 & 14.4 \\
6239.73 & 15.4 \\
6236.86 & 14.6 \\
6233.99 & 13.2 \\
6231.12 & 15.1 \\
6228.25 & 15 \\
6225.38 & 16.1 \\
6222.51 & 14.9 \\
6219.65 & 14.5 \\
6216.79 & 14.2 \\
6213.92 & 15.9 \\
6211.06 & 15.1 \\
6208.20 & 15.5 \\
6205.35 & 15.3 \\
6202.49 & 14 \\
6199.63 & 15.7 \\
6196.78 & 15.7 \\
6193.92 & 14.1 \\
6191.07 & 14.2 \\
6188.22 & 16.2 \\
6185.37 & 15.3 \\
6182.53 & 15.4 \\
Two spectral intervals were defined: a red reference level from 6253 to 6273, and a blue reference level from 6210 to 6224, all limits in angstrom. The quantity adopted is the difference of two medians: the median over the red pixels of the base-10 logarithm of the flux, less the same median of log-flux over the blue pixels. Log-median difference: -0.015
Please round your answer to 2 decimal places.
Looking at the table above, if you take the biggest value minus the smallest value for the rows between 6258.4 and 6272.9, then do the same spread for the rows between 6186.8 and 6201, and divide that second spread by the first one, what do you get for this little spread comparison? 1.40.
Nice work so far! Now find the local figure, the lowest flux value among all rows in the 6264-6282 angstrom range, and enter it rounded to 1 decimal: 14.4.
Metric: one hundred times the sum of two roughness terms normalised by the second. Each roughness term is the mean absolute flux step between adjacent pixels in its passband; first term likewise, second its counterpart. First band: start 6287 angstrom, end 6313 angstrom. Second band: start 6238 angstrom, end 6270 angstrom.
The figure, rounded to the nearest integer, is 175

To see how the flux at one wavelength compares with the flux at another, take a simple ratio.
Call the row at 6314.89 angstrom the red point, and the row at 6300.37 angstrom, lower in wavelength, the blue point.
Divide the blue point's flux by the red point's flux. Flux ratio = 1.00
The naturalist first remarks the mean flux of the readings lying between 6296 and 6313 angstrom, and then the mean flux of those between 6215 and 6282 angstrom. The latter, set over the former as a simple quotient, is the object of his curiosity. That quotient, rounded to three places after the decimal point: 0.987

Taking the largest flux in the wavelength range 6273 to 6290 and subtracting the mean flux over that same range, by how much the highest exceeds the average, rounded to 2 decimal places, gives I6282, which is 0.65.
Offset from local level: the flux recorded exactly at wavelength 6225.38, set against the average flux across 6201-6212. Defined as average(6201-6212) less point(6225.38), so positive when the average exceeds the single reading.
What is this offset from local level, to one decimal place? -1.1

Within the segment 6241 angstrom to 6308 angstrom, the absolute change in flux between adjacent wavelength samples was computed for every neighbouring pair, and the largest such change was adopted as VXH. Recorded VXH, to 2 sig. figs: 1.3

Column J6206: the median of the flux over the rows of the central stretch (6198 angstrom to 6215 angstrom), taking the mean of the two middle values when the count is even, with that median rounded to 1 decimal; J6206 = 15.4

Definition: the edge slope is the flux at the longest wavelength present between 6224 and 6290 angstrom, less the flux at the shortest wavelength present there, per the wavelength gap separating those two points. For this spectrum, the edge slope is -0.024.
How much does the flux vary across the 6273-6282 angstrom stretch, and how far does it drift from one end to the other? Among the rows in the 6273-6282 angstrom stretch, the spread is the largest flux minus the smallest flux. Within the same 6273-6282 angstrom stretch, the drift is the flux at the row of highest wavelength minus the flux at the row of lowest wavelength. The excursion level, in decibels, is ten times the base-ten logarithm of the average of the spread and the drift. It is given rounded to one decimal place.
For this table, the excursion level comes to -4.0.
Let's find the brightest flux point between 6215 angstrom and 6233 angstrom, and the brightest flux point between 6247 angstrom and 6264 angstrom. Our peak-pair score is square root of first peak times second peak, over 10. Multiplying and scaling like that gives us 1.554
